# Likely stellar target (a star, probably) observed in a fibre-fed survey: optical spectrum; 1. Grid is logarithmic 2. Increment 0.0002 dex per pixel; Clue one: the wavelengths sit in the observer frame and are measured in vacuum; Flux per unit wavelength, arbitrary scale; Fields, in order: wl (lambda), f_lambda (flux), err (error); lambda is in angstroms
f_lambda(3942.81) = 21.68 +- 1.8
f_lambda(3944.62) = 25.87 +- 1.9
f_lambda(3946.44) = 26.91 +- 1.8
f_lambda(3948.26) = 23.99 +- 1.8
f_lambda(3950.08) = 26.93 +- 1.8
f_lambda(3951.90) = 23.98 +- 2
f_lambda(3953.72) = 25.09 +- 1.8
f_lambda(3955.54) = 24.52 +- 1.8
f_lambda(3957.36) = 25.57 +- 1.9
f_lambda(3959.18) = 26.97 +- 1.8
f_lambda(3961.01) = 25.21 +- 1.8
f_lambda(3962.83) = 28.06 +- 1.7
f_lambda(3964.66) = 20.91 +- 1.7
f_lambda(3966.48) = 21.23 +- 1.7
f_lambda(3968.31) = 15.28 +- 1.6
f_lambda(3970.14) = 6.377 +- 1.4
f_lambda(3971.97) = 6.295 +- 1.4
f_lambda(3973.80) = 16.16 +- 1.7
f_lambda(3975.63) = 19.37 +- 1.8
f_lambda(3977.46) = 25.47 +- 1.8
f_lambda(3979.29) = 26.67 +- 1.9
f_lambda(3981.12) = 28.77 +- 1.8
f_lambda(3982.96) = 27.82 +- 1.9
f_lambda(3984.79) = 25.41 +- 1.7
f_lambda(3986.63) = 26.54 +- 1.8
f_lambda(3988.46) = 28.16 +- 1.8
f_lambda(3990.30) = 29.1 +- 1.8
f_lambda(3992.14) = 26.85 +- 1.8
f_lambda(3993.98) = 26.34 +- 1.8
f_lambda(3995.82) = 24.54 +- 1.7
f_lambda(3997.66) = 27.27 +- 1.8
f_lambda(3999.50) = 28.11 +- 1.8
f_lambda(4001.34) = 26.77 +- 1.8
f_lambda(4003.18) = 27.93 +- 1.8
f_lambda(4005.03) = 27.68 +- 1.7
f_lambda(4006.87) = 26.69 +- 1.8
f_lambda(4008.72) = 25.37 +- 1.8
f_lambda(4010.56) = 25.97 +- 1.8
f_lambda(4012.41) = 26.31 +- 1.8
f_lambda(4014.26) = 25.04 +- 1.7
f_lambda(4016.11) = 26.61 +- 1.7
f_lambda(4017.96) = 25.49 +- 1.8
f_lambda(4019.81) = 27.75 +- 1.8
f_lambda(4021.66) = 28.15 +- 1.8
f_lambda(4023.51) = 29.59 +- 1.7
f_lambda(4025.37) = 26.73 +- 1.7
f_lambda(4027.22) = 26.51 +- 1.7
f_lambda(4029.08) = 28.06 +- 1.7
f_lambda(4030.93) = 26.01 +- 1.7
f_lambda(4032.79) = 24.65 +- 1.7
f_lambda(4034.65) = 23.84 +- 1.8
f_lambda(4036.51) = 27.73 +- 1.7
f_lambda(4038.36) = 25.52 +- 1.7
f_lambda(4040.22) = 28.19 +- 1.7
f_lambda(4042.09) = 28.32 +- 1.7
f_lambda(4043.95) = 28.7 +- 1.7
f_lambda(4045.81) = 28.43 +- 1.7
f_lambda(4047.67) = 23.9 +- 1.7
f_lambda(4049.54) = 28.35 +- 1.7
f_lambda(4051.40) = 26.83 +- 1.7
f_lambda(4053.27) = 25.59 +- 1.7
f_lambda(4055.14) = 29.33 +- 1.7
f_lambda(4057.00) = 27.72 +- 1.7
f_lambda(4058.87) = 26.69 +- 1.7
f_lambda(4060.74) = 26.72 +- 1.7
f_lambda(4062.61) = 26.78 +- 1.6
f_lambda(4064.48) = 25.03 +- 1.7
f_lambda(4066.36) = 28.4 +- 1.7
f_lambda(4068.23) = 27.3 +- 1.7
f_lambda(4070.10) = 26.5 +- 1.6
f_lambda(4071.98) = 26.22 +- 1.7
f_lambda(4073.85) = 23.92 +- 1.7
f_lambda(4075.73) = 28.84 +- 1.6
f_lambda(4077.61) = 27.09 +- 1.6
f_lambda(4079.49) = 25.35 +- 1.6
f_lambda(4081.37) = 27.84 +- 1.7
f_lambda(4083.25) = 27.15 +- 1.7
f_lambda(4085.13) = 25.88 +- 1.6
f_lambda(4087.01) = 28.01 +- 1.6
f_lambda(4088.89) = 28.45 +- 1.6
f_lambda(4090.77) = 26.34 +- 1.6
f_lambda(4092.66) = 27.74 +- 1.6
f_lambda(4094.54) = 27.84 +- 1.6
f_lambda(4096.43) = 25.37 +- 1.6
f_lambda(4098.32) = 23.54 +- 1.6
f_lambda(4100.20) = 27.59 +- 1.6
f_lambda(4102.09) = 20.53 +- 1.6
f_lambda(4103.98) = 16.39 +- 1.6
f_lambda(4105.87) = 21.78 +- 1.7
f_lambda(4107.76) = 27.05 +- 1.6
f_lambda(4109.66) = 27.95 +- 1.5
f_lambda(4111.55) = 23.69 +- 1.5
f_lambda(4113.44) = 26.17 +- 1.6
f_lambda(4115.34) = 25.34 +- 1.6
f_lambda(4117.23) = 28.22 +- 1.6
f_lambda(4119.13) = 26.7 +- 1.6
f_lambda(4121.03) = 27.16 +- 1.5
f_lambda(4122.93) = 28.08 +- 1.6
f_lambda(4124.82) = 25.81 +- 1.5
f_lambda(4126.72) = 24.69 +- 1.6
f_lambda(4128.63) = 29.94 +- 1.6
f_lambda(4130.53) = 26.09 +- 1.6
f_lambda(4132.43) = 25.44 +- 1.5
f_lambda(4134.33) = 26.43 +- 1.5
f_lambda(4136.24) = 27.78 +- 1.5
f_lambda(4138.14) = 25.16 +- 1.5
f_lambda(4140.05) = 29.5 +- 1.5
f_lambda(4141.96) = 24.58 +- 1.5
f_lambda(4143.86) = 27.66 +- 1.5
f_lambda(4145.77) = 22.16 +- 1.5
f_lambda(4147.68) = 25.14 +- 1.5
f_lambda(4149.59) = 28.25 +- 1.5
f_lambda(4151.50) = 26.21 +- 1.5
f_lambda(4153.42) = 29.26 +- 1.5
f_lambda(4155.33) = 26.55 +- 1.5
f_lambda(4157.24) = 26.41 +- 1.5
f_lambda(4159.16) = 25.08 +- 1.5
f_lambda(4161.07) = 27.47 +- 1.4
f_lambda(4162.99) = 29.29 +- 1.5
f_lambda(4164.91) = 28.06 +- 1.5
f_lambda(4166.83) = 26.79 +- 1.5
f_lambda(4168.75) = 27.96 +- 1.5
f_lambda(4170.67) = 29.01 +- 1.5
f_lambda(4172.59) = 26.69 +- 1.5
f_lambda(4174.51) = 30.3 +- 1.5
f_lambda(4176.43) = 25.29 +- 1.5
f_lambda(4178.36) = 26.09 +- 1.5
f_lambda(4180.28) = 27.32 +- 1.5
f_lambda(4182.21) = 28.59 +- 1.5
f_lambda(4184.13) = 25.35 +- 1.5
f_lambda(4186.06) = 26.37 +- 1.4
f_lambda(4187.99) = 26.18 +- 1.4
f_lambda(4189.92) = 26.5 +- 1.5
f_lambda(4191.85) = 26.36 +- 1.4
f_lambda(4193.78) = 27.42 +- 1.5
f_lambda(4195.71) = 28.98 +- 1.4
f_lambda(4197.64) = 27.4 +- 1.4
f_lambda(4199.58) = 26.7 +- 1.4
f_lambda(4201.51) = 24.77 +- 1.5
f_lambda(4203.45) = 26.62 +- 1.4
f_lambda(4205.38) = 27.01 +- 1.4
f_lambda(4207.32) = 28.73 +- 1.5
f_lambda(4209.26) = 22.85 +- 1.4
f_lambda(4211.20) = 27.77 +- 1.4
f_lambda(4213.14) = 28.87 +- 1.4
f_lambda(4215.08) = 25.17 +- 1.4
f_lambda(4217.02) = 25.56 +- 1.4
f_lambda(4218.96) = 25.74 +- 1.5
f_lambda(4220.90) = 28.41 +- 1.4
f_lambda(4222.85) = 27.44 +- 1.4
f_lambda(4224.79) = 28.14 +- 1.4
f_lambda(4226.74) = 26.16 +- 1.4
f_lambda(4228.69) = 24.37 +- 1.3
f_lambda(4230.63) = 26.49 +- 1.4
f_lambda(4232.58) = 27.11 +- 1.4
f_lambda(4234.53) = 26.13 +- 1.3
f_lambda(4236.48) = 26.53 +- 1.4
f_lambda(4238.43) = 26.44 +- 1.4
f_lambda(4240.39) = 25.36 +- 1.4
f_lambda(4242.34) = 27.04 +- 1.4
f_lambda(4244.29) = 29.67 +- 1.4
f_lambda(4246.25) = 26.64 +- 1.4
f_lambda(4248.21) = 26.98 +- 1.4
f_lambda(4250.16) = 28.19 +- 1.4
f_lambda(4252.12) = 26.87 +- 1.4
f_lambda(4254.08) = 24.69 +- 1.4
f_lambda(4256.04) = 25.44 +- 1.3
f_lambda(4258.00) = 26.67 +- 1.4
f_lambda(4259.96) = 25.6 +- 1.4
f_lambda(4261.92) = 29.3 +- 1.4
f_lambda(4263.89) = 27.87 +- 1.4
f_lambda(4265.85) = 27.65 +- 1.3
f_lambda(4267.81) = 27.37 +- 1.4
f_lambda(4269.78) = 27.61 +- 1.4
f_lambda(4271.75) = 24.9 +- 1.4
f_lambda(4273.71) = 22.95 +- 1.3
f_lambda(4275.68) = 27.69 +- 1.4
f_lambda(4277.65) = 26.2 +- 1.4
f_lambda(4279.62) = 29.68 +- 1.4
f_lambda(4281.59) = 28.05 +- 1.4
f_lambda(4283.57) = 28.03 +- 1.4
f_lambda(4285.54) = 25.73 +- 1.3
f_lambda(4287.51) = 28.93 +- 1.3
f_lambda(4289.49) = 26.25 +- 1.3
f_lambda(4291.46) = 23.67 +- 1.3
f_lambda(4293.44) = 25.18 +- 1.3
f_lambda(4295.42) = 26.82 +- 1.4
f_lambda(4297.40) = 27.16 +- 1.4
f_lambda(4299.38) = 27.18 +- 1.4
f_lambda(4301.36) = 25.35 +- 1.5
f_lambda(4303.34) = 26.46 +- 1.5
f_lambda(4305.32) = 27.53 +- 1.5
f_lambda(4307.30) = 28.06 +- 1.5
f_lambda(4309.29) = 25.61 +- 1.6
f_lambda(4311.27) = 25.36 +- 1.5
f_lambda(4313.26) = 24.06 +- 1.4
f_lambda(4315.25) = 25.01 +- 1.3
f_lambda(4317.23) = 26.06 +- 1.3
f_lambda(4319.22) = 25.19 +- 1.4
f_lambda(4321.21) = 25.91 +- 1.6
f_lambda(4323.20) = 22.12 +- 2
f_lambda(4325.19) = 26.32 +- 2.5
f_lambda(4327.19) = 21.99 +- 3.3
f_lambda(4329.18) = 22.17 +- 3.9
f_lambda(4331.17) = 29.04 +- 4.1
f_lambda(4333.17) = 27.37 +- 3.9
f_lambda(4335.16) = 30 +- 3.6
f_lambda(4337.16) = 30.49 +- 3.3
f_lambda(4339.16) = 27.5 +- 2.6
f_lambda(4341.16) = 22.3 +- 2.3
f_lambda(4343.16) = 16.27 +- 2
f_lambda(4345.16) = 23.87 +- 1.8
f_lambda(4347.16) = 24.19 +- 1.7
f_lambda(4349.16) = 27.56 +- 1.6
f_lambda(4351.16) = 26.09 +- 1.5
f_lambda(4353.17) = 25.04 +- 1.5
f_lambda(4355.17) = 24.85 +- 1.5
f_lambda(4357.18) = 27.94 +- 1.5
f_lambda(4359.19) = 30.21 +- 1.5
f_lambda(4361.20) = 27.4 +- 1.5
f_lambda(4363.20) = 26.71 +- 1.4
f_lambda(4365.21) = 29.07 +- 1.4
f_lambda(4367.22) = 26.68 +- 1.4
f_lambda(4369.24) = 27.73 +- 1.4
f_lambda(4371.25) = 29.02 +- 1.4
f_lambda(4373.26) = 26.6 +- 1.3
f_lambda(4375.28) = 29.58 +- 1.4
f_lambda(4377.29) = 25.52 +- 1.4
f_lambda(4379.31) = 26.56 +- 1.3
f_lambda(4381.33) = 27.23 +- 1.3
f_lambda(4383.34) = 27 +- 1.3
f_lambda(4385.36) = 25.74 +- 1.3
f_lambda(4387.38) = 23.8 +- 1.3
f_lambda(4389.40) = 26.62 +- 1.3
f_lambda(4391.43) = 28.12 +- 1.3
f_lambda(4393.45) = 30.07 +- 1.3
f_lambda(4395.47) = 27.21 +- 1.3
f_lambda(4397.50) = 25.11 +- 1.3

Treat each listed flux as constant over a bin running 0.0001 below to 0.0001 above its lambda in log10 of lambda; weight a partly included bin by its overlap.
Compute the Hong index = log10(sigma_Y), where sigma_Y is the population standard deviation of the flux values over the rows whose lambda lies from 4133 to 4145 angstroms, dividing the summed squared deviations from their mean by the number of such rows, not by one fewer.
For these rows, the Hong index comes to 0.22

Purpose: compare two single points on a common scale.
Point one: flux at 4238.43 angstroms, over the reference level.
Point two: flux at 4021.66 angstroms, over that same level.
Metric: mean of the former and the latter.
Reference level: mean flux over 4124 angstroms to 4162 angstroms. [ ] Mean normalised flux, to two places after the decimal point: 1.03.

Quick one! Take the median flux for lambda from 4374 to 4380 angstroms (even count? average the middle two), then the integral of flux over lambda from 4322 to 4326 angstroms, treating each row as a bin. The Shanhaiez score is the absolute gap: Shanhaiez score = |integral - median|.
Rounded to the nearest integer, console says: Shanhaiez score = 70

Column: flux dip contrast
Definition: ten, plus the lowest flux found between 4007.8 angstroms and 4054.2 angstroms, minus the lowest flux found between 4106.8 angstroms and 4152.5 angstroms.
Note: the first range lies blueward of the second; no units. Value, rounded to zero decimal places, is 12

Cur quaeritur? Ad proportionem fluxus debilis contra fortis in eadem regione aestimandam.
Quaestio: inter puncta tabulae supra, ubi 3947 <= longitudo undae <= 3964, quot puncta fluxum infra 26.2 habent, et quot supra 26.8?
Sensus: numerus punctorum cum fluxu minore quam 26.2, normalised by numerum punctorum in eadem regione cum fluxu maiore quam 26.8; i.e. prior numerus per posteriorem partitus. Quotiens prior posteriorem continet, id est 2.0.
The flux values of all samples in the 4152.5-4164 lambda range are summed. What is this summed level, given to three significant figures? 164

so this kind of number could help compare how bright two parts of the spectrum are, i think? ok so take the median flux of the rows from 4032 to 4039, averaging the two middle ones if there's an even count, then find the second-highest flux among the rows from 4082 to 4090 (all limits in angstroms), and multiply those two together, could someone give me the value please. 703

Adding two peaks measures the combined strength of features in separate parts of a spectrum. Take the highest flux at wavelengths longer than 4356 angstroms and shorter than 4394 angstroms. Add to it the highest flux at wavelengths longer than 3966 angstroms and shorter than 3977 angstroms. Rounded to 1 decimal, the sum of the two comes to 51.4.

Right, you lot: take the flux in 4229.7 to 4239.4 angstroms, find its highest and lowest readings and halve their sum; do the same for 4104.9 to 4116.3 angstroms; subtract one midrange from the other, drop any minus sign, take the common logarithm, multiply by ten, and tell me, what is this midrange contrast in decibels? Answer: 2.4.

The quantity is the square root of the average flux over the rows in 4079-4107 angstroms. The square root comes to 5.03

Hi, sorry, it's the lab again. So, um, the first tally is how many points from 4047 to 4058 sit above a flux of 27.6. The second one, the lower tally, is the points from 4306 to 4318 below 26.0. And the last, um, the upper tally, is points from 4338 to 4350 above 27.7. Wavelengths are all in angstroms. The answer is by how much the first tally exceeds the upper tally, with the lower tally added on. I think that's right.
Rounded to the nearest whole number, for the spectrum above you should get 7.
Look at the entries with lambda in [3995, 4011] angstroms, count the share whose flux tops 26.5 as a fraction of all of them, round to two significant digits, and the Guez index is 0.67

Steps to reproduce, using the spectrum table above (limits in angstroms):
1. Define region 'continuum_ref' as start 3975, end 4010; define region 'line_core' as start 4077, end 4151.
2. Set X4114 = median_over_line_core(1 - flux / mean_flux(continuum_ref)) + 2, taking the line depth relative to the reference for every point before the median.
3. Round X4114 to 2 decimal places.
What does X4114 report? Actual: 2.01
